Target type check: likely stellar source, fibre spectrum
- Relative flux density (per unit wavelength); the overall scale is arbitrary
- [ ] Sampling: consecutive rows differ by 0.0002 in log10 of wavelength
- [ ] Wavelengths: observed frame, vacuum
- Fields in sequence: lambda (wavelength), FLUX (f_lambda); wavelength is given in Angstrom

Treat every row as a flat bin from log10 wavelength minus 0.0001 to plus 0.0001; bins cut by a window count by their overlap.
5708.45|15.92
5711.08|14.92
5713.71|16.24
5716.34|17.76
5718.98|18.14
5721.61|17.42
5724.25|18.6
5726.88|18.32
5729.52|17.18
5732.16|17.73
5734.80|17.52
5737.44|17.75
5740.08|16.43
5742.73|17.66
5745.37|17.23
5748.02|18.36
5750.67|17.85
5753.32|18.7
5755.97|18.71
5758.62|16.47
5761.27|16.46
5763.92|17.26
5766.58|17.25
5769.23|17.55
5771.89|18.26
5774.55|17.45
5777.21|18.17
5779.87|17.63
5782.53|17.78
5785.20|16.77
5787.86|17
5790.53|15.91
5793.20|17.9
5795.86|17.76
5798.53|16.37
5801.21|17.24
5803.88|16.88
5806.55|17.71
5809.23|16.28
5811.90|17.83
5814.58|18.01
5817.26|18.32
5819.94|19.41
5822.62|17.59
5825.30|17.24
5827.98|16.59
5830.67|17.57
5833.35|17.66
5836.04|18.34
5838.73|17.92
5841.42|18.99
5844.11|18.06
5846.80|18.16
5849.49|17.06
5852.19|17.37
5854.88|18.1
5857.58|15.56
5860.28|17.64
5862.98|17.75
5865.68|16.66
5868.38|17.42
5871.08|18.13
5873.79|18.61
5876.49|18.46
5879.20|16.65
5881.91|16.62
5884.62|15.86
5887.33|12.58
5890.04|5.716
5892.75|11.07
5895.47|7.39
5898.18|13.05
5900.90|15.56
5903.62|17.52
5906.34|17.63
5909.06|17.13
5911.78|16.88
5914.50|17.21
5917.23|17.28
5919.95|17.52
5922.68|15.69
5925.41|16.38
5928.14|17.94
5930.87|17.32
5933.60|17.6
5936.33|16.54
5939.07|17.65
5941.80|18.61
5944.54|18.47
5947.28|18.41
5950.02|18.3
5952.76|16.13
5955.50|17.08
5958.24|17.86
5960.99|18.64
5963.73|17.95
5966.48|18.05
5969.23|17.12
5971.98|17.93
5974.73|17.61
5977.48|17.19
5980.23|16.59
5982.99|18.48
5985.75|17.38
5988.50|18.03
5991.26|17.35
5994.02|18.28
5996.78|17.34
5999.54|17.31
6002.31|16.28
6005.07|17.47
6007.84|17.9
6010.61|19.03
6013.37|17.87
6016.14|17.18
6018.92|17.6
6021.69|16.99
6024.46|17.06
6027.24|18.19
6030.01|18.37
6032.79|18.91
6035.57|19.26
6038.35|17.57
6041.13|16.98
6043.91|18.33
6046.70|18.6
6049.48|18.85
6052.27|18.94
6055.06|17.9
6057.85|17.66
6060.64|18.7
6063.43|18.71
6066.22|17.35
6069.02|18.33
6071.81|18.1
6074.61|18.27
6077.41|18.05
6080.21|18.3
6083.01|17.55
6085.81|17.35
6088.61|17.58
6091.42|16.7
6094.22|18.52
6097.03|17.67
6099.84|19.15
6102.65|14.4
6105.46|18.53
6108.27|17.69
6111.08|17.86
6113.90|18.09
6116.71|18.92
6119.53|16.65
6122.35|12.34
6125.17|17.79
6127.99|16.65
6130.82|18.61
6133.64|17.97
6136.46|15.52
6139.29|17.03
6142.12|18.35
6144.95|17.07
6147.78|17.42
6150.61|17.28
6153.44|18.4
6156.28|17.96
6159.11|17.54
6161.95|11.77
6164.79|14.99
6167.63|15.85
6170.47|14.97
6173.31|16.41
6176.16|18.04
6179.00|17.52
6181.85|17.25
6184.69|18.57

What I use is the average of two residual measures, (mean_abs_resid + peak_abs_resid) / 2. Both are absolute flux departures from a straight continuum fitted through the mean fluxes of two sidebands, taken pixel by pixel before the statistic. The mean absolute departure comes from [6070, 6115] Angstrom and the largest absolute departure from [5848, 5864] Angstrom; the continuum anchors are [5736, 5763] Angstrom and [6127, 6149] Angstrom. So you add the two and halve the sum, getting 1.39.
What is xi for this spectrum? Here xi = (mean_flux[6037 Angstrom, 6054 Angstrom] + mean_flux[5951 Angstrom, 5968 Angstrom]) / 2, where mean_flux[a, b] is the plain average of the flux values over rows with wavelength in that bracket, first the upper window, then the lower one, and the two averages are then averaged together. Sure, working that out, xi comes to 17.9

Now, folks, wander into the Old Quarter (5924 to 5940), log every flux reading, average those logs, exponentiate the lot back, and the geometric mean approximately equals 17.2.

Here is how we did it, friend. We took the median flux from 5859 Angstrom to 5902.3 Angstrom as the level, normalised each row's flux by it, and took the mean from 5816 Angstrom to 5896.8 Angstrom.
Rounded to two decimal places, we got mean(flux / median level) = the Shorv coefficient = 0.99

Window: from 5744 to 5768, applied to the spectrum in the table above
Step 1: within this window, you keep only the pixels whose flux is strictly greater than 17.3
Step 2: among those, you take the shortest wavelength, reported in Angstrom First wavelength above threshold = 5748.02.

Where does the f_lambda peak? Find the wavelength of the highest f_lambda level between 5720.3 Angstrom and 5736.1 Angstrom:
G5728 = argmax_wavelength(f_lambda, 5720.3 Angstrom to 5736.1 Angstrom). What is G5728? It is 5724.25 Angstrom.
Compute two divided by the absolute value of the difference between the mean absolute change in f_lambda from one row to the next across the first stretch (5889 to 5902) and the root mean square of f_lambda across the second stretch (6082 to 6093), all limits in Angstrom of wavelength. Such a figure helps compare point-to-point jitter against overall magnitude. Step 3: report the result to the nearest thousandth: 0.154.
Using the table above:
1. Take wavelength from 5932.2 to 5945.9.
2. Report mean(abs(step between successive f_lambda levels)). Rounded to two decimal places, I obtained 0.82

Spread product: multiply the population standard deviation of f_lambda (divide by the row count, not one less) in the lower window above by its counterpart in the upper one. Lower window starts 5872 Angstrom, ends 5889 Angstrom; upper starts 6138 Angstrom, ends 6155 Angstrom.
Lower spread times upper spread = 1.1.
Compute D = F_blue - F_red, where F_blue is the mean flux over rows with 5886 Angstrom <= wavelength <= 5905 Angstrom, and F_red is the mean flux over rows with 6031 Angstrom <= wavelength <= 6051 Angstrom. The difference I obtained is -6.5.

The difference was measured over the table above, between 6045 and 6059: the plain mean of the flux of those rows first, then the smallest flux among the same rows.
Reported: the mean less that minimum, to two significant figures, 0.73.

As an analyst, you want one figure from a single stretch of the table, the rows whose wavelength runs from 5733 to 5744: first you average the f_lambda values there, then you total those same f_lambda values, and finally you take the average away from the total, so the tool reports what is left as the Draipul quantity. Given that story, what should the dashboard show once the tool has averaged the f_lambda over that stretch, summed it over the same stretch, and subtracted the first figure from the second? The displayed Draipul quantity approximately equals 52.0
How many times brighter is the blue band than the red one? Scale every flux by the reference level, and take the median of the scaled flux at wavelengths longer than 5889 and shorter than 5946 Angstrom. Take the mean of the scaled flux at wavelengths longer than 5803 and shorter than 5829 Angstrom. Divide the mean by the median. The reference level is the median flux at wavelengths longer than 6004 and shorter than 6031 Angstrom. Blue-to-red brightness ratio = 1.02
